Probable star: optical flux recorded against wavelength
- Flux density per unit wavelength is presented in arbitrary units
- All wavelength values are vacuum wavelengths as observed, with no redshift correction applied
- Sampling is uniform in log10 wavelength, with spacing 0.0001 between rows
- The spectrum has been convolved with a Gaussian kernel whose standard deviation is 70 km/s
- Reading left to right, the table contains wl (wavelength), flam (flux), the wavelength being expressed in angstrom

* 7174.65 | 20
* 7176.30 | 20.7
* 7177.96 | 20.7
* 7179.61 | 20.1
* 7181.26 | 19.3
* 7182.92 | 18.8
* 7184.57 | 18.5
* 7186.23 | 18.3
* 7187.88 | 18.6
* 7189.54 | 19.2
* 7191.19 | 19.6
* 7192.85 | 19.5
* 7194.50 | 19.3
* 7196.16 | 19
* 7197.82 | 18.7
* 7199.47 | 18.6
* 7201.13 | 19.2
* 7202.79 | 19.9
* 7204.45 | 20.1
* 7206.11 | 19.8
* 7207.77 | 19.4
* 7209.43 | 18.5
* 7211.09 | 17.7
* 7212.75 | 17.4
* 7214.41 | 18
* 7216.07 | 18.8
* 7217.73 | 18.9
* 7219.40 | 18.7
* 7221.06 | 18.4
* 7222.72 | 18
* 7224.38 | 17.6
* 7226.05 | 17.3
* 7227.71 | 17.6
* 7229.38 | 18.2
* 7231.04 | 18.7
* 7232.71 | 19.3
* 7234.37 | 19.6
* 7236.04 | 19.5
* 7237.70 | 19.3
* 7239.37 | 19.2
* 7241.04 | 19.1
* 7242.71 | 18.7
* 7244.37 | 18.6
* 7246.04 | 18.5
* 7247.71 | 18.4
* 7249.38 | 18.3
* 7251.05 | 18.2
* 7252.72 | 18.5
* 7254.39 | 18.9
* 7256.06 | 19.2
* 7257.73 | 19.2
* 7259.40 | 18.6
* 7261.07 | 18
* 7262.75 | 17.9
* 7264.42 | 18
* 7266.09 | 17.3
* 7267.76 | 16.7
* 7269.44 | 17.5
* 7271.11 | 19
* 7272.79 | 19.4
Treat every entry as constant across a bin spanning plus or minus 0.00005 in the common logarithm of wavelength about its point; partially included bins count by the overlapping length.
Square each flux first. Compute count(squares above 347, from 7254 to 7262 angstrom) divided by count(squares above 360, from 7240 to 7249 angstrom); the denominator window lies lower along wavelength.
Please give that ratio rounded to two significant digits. 3.0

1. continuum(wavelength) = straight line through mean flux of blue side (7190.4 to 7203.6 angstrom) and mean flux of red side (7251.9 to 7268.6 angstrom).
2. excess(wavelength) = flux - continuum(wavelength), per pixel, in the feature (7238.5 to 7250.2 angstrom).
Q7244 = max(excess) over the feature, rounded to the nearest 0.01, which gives 0.64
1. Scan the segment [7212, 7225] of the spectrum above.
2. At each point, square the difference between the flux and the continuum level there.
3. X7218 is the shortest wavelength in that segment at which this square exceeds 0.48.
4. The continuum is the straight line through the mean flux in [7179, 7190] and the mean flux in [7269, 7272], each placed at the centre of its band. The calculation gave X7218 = 7212.75 angstrom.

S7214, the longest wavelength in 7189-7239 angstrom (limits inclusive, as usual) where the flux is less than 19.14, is 7231.04 angstrom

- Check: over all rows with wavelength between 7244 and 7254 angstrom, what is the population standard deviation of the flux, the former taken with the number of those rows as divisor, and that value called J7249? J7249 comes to 0.13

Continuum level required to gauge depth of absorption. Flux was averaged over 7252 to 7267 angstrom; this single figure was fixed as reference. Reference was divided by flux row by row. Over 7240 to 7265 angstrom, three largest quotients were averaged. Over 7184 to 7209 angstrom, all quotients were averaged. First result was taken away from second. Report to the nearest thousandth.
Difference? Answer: -0.064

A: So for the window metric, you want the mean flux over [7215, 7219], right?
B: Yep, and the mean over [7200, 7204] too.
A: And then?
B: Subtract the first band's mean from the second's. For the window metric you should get 0.7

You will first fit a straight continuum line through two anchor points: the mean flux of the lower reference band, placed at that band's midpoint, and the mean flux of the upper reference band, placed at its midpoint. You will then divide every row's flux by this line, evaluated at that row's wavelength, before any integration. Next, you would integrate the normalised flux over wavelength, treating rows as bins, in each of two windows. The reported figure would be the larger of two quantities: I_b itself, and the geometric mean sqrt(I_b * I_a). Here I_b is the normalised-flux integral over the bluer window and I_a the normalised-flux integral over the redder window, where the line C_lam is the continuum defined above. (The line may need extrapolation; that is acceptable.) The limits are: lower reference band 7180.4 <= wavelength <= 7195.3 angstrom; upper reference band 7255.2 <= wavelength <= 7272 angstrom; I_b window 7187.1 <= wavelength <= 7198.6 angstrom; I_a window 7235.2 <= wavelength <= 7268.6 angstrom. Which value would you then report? 20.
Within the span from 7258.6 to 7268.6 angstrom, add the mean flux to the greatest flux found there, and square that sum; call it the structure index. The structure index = 1321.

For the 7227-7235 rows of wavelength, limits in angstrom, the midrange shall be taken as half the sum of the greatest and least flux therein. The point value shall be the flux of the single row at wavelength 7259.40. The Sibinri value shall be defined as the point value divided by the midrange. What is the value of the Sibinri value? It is 1.00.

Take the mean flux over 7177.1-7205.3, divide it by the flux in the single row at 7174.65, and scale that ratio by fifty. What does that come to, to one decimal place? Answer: 48.1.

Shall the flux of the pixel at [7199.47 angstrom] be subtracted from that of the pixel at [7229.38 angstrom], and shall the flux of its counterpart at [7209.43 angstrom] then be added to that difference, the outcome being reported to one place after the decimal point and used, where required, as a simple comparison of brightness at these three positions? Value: 18.1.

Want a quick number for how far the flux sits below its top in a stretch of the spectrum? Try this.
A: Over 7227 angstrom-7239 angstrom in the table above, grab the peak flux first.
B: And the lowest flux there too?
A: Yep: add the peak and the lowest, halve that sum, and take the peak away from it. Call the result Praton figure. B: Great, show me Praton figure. -1.00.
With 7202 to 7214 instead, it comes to -1.35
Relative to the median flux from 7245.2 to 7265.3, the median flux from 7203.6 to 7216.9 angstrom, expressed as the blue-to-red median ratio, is 1.01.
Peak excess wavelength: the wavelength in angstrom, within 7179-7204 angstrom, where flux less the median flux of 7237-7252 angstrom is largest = 7179.61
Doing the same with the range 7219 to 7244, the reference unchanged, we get 7234.37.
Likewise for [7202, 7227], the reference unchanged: 7204.45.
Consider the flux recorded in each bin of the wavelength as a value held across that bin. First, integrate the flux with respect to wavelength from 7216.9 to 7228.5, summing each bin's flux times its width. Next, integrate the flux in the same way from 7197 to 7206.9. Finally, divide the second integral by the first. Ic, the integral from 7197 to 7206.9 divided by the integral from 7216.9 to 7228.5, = 0.92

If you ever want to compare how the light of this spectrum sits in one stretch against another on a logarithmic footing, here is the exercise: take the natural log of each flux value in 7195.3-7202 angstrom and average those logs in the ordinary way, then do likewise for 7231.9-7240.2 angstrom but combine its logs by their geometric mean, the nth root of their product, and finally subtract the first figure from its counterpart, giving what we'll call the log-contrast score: 0.03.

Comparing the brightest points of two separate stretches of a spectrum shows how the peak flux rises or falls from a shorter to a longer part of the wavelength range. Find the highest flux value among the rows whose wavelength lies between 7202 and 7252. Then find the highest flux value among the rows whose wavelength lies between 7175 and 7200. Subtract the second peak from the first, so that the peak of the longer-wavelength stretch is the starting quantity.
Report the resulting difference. -0.60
